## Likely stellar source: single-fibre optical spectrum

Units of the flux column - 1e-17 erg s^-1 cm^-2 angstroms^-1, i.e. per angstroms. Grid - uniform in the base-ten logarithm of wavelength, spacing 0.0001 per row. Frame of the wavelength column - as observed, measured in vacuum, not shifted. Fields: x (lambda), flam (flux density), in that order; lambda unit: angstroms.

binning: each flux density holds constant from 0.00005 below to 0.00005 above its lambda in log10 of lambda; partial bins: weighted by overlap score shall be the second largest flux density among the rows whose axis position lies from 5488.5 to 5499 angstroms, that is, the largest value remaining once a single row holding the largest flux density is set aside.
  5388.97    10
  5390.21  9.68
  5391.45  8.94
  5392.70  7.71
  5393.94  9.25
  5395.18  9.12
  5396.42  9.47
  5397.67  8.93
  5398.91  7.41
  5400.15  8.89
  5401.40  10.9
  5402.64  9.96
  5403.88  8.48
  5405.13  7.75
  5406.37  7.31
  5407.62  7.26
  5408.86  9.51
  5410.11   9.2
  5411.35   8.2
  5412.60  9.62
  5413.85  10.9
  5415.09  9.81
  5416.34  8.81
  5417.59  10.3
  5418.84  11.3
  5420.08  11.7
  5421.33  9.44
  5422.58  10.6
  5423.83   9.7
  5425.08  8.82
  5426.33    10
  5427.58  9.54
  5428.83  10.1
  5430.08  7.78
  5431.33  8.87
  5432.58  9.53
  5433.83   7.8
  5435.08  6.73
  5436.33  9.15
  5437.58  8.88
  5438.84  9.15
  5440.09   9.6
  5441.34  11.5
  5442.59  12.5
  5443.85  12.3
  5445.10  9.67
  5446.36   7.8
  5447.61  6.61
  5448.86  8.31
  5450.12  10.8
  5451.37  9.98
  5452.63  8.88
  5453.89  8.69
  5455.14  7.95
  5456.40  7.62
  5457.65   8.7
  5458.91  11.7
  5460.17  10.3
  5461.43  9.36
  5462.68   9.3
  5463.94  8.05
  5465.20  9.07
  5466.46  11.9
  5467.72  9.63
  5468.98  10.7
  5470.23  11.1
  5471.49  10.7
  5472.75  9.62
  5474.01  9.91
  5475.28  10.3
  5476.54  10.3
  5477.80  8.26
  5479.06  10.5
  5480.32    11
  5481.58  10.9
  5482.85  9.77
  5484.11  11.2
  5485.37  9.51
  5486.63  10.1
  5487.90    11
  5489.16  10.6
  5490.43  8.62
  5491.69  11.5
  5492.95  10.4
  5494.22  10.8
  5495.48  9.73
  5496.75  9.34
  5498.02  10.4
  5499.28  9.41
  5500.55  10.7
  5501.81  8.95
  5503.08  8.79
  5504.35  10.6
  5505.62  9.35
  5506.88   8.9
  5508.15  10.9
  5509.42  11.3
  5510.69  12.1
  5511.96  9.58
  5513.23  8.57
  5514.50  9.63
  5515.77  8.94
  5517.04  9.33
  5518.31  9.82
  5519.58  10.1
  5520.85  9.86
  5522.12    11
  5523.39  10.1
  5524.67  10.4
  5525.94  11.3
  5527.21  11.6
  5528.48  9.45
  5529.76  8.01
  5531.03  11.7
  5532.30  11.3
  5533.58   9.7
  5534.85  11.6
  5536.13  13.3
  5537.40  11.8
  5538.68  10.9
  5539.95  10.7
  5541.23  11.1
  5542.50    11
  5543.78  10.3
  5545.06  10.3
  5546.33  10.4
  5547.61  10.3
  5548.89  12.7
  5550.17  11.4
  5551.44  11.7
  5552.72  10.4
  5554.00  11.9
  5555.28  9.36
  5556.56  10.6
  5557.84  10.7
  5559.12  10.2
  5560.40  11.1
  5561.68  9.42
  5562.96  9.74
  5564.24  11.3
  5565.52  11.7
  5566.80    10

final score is 10.8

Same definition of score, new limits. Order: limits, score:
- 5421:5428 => 10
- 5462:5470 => 10.7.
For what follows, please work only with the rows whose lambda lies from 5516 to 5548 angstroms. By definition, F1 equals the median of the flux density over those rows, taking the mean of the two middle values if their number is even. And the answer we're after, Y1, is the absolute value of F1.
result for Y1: 10.4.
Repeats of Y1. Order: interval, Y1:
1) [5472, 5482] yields 10.3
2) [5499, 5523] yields 9.6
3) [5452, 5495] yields 10.2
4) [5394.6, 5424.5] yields 9.5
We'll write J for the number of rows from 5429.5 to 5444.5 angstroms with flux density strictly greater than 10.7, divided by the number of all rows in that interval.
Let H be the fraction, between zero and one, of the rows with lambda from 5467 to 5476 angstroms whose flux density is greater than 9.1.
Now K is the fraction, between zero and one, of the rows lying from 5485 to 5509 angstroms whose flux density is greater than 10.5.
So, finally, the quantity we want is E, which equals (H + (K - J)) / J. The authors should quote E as 4.5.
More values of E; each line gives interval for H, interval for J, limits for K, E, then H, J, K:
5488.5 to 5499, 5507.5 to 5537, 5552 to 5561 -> 2.3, 0.9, 0.43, 0.57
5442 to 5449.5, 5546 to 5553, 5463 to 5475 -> 0.9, 0.5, 0.50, 0.44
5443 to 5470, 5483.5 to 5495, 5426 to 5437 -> 0.2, 0.5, 0.44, 0.00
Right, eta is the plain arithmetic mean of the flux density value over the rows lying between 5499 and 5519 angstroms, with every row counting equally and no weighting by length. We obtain 9.8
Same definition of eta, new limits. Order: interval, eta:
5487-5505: 10.1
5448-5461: 9.3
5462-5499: 10.1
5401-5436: 9.3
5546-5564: 10.7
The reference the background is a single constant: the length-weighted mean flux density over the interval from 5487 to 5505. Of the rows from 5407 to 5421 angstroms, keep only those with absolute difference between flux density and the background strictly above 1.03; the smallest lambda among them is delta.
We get 5407.62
